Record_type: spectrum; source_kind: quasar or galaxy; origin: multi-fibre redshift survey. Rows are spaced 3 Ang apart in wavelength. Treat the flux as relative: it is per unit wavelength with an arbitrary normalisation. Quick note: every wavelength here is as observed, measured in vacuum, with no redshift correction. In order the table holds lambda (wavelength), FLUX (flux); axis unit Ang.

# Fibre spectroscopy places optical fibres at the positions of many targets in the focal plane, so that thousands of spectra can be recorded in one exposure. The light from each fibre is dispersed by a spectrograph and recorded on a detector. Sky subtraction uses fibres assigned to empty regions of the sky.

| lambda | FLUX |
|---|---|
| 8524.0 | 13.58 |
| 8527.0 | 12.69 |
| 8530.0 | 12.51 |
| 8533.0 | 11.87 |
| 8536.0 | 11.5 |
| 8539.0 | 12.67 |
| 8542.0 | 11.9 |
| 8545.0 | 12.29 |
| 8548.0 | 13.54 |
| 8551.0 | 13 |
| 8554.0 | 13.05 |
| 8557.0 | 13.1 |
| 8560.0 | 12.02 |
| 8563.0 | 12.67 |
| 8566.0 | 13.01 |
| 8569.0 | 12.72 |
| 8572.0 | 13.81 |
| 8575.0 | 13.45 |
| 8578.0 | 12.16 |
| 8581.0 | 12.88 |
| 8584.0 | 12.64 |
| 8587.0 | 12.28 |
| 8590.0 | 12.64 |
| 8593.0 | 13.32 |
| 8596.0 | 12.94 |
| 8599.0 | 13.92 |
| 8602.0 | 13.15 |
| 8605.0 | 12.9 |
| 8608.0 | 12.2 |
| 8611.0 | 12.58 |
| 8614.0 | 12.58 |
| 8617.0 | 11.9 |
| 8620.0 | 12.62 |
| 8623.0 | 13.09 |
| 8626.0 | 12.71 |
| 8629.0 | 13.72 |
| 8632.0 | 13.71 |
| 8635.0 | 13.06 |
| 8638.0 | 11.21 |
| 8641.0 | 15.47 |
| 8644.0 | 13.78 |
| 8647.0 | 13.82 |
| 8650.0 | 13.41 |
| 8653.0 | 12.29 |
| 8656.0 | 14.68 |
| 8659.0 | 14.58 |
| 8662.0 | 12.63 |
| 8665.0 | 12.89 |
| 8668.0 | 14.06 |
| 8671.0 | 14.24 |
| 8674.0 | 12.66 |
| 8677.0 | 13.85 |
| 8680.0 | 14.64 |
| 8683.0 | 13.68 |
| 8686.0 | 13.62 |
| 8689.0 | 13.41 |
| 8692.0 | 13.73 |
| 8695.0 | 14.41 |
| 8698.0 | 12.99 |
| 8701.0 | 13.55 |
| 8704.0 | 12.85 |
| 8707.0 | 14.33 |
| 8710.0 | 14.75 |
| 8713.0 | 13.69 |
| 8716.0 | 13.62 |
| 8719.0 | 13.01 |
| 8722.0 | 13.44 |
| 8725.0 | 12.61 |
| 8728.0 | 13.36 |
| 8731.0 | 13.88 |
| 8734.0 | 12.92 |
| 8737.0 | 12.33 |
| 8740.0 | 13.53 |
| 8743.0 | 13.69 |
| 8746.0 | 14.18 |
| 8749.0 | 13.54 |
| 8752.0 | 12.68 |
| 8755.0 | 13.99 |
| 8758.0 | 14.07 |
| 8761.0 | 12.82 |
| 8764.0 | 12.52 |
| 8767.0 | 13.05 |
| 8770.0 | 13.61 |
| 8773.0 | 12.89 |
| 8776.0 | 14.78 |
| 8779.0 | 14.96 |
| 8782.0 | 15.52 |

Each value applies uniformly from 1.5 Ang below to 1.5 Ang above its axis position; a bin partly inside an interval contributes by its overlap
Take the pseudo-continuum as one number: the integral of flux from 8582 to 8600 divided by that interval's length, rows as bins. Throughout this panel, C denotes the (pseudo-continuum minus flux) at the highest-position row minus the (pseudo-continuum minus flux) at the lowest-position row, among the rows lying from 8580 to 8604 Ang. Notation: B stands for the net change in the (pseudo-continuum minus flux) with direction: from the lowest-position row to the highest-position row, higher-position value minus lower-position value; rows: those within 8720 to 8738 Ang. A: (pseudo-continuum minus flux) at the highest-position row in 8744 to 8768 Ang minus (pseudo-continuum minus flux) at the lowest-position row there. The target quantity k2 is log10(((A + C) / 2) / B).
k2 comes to -0.41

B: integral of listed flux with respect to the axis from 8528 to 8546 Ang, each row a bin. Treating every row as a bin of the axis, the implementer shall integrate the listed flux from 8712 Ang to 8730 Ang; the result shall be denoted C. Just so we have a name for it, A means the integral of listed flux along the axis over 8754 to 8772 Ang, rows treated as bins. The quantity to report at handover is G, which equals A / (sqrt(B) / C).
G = 3880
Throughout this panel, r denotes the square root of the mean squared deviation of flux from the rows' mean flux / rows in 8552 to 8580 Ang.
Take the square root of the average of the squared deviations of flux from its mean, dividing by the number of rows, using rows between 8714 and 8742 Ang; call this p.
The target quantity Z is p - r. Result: -0.06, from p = 0.48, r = 0.539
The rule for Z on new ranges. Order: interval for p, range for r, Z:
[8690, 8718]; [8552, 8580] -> 0.06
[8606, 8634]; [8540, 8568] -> 0.06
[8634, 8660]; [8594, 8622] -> 0.68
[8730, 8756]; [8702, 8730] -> -0.05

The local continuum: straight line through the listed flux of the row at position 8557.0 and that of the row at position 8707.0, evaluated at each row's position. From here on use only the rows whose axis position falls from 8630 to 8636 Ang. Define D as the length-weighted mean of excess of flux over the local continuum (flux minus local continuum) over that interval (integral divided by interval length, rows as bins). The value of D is -0.28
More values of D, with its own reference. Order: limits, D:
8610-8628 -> -1.00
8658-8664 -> -0.49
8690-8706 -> -0.73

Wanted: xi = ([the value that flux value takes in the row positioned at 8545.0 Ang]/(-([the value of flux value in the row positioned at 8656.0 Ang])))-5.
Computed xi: -5.84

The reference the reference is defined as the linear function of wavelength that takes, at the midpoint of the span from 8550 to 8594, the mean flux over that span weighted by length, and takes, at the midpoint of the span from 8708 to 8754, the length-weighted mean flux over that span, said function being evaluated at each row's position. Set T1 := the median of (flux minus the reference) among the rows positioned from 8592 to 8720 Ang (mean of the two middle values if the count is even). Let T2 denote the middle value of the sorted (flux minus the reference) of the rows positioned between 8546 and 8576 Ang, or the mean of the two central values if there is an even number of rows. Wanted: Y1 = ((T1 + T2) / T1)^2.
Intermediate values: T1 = 0.24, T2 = 0.25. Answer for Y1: 4.2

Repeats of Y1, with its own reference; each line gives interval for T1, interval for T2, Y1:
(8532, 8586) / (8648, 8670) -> 5.9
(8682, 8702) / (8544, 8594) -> 1.0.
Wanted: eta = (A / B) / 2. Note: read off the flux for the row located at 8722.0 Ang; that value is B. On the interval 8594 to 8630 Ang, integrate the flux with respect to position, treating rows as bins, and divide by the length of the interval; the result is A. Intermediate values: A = 12.9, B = 13.44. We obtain 0.478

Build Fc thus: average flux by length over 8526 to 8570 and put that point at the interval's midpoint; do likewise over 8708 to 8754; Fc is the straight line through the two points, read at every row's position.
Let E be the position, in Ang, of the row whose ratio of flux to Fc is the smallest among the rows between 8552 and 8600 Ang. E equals 8560.0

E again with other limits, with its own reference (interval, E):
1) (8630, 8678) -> 8638.0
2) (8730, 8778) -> 8737.0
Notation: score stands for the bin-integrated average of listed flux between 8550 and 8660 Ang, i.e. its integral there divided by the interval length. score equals 13.0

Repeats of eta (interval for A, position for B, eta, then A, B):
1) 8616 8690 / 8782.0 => 0.433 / 13.4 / 15.52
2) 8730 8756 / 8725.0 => 0.531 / 13.4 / 12.61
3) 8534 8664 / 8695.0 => 0.450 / 13.0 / 14.41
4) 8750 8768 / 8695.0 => 0.458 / 13.2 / 14.41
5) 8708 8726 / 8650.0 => 0.506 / 13.6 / 13.41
